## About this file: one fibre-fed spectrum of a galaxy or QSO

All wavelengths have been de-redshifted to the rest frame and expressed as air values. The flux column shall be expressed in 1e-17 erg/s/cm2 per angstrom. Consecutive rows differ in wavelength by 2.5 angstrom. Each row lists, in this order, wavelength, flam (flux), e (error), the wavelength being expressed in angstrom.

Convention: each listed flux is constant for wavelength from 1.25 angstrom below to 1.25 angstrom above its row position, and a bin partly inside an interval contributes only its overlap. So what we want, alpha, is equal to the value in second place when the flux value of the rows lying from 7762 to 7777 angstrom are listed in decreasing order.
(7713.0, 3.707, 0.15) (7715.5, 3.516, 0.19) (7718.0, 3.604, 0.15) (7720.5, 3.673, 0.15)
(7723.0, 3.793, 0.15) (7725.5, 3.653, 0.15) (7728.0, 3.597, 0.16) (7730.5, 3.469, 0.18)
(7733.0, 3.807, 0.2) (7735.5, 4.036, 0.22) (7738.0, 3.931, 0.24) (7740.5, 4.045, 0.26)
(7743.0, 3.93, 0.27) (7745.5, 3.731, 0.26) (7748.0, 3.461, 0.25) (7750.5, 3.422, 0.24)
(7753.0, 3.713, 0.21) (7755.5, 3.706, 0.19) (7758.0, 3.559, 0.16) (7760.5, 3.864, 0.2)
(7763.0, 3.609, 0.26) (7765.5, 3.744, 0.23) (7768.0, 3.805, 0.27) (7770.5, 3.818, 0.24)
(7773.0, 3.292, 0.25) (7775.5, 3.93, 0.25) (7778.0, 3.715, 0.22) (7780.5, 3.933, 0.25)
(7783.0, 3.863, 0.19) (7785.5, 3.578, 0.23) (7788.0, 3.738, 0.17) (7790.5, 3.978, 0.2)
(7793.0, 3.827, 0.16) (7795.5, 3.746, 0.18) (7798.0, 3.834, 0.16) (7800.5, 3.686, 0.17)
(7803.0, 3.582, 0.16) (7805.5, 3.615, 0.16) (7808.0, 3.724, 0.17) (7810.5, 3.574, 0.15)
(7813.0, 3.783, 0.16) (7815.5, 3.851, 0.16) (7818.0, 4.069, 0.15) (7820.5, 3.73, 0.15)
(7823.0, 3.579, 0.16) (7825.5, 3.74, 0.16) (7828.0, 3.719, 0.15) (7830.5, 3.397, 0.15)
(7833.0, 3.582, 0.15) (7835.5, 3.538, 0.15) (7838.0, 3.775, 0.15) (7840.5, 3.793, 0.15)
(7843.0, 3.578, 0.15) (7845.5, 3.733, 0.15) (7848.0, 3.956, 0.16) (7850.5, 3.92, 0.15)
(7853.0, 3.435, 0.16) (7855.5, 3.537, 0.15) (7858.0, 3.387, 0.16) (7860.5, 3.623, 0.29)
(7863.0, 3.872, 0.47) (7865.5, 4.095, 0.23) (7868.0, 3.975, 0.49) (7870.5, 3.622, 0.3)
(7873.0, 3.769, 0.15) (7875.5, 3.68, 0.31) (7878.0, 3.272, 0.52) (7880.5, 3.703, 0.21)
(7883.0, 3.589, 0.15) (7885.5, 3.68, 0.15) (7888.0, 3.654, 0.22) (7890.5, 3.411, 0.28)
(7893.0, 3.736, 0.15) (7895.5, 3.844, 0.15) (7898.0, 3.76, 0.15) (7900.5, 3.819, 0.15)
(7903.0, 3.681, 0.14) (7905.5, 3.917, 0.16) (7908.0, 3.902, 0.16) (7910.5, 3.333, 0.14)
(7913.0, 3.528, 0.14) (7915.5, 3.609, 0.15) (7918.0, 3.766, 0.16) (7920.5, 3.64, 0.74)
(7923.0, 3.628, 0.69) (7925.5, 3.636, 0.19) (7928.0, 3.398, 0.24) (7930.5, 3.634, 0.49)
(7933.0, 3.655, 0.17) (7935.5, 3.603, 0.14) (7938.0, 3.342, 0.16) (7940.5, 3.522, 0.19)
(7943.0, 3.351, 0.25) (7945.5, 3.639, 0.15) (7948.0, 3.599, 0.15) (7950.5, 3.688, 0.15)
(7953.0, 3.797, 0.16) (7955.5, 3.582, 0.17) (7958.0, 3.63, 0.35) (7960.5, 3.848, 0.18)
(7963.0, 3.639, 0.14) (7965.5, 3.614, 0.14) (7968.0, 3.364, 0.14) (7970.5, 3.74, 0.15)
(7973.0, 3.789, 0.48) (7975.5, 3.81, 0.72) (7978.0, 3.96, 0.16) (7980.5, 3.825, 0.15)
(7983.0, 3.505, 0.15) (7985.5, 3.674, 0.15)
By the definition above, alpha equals 3.818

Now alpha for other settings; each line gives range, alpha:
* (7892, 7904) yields 3.819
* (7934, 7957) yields 3.688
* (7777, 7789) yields 3.863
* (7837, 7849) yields 3.793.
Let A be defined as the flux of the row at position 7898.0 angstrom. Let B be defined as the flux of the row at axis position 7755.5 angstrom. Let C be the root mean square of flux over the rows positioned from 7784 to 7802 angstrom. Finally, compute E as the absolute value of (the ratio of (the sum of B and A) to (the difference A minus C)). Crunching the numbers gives 655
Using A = 3.76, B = 3.706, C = 3.77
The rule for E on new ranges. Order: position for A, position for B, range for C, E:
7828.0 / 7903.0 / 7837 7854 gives 281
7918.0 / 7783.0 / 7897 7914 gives 138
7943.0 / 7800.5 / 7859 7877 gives 15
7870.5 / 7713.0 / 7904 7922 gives 136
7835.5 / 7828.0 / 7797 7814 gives 49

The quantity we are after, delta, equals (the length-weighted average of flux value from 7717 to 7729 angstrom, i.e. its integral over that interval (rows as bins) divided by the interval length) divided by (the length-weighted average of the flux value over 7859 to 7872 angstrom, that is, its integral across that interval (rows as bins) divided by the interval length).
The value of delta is 0.96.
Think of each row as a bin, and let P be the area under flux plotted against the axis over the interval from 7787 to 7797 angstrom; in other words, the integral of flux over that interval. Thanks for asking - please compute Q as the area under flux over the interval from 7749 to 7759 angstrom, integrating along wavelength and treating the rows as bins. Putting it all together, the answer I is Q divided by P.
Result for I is 0.94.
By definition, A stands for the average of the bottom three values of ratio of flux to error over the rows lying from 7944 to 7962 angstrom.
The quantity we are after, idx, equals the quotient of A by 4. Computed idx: 4.4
